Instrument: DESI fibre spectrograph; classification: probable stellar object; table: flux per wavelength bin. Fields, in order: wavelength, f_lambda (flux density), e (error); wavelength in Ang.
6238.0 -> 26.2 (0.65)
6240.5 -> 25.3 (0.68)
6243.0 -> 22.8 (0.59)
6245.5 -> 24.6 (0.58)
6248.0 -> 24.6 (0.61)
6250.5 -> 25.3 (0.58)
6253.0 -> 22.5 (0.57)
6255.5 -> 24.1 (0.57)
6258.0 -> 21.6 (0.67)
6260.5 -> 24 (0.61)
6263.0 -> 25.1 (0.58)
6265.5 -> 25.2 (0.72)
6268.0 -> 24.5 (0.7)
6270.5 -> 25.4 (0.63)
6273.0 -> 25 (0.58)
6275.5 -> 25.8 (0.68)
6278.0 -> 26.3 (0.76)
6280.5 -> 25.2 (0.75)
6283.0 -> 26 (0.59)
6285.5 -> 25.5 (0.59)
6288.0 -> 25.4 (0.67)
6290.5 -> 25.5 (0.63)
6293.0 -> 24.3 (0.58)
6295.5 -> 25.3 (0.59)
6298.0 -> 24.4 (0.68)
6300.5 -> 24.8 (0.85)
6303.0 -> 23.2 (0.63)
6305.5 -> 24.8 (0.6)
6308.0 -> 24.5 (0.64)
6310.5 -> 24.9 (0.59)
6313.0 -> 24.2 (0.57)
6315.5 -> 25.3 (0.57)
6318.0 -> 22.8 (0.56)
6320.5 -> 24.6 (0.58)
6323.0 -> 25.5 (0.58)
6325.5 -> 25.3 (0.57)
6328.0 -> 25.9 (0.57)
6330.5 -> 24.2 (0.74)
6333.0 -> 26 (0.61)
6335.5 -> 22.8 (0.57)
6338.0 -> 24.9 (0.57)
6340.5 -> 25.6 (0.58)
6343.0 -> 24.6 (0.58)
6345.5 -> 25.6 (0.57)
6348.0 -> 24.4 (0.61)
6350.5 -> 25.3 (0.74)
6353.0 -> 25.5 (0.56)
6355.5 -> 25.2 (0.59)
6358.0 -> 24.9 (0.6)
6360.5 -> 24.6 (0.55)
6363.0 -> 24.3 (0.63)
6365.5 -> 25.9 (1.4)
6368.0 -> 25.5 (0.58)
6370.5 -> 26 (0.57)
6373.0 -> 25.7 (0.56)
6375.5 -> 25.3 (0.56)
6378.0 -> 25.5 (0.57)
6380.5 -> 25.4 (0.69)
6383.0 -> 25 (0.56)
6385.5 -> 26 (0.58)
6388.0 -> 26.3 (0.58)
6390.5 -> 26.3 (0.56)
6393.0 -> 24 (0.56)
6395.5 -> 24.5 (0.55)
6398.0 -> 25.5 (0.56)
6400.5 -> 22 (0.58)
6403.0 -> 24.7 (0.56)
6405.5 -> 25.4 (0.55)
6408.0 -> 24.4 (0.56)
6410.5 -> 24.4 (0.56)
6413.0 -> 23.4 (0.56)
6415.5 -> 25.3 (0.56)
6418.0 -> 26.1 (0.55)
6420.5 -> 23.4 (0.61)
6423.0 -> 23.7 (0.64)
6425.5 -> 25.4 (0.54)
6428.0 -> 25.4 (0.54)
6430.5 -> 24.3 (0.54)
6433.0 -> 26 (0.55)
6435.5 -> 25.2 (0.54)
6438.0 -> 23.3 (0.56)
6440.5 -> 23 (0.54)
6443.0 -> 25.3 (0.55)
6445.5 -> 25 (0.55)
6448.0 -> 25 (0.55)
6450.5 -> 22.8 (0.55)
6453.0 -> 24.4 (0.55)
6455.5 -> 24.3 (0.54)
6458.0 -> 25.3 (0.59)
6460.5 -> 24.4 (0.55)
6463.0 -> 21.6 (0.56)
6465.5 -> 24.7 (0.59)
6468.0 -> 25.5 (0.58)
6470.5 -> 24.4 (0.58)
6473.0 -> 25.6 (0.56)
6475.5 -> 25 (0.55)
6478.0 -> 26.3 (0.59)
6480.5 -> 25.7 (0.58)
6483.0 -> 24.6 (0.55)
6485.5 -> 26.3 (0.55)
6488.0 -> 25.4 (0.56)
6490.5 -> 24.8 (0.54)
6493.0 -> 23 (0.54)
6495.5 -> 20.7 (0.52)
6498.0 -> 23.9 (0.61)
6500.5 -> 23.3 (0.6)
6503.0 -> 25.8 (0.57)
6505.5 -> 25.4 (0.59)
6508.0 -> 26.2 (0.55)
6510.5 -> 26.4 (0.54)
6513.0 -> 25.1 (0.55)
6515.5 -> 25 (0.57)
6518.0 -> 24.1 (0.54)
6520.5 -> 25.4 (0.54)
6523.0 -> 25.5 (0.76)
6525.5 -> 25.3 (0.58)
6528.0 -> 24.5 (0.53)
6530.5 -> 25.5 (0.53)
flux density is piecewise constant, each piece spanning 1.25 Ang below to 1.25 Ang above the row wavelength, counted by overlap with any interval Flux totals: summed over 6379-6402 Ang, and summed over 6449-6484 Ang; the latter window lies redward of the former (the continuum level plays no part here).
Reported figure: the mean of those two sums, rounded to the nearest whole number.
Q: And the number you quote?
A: 285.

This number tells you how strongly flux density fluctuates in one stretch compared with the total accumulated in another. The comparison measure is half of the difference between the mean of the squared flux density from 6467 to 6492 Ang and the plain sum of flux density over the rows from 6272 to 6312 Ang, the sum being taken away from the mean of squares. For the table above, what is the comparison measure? 121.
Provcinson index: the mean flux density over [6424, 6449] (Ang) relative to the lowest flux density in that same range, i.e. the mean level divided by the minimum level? 1.08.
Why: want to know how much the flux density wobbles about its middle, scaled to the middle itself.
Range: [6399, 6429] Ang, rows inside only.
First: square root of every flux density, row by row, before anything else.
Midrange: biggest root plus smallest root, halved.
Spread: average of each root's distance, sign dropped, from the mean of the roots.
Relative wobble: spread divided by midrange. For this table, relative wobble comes 0.019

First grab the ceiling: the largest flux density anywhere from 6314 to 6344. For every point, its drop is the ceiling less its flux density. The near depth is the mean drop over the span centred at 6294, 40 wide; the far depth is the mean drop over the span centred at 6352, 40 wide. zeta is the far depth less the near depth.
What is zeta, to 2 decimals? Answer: -0.06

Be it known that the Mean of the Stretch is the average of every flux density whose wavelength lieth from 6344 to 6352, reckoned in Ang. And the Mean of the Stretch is 25.1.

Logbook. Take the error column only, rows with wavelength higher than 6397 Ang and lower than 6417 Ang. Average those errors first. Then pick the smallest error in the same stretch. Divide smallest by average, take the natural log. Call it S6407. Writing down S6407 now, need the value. -0.020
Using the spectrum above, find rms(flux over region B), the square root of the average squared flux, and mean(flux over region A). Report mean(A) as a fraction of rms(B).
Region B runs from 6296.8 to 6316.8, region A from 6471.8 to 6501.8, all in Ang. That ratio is 1.00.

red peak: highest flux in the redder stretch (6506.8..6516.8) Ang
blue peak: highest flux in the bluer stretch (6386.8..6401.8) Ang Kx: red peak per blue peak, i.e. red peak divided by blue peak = 1.00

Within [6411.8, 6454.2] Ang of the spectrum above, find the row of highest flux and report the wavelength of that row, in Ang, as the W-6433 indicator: 6418.0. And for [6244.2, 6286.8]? 6278.0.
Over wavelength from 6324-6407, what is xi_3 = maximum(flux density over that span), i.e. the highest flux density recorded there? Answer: 26.3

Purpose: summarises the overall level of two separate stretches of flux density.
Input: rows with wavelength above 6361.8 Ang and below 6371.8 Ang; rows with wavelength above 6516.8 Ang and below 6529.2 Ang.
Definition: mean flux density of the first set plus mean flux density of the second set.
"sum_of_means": 50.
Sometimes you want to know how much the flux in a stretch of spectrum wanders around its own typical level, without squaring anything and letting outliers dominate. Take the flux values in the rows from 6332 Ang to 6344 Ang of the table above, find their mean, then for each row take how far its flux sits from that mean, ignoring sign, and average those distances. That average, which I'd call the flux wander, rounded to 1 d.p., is 0.9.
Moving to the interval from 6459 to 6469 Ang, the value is 1.2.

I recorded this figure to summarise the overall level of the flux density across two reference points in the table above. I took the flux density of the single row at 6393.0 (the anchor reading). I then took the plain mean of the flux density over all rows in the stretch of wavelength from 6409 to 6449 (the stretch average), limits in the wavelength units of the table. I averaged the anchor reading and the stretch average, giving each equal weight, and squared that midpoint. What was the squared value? 591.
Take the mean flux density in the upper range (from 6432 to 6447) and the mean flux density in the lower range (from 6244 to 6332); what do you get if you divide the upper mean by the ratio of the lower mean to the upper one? 24.5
